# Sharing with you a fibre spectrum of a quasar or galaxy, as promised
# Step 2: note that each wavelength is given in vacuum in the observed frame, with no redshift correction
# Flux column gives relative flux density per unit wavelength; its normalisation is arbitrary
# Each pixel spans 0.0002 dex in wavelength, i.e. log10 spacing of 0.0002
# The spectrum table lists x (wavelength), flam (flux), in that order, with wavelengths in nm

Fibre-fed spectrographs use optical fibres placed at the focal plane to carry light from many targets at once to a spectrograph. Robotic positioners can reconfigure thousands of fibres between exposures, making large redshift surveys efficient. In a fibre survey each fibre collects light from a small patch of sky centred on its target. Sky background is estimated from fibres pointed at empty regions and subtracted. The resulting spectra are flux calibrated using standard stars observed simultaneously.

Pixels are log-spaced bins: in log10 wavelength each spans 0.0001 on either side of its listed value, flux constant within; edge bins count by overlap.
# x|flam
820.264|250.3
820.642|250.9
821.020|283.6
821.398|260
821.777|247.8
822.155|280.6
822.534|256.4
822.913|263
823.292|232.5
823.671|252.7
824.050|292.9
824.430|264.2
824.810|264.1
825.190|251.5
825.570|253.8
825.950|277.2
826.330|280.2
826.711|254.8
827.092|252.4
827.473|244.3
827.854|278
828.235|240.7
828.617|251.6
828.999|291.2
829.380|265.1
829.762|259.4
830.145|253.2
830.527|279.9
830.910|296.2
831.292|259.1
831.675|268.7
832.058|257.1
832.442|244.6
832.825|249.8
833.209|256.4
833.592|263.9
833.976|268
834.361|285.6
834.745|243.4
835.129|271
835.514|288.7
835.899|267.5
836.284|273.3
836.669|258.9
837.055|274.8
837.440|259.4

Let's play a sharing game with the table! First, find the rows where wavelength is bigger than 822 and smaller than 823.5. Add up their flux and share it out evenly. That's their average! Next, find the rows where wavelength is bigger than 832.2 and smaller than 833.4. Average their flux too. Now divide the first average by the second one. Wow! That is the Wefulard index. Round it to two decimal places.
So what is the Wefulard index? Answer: 1.03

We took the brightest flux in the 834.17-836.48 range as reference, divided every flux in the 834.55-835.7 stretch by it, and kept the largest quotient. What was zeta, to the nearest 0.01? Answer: 1.00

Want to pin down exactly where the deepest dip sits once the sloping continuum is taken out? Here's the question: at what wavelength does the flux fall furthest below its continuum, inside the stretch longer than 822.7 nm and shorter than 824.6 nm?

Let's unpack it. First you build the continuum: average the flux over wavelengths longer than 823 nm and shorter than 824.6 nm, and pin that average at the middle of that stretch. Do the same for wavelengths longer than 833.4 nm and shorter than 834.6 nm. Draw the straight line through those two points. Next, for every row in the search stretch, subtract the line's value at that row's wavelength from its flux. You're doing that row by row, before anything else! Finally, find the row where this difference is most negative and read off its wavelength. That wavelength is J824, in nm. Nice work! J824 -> 823.292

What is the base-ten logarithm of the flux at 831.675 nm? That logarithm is 2.43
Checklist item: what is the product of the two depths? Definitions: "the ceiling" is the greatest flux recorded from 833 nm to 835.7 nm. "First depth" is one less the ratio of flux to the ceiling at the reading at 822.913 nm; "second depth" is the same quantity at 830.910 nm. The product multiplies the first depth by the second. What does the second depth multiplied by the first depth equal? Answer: -0.002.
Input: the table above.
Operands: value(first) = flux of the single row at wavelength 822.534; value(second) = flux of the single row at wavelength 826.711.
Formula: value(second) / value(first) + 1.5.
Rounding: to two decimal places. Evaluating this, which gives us 2.49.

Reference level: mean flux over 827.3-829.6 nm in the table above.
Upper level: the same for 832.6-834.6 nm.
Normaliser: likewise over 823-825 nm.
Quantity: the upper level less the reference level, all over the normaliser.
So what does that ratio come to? 0.01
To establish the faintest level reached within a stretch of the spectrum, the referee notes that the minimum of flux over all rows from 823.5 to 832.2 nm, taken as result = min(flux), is 240.7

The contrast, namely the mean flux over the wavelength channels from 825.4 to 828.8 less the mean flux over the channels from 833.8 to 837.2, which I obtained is -11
